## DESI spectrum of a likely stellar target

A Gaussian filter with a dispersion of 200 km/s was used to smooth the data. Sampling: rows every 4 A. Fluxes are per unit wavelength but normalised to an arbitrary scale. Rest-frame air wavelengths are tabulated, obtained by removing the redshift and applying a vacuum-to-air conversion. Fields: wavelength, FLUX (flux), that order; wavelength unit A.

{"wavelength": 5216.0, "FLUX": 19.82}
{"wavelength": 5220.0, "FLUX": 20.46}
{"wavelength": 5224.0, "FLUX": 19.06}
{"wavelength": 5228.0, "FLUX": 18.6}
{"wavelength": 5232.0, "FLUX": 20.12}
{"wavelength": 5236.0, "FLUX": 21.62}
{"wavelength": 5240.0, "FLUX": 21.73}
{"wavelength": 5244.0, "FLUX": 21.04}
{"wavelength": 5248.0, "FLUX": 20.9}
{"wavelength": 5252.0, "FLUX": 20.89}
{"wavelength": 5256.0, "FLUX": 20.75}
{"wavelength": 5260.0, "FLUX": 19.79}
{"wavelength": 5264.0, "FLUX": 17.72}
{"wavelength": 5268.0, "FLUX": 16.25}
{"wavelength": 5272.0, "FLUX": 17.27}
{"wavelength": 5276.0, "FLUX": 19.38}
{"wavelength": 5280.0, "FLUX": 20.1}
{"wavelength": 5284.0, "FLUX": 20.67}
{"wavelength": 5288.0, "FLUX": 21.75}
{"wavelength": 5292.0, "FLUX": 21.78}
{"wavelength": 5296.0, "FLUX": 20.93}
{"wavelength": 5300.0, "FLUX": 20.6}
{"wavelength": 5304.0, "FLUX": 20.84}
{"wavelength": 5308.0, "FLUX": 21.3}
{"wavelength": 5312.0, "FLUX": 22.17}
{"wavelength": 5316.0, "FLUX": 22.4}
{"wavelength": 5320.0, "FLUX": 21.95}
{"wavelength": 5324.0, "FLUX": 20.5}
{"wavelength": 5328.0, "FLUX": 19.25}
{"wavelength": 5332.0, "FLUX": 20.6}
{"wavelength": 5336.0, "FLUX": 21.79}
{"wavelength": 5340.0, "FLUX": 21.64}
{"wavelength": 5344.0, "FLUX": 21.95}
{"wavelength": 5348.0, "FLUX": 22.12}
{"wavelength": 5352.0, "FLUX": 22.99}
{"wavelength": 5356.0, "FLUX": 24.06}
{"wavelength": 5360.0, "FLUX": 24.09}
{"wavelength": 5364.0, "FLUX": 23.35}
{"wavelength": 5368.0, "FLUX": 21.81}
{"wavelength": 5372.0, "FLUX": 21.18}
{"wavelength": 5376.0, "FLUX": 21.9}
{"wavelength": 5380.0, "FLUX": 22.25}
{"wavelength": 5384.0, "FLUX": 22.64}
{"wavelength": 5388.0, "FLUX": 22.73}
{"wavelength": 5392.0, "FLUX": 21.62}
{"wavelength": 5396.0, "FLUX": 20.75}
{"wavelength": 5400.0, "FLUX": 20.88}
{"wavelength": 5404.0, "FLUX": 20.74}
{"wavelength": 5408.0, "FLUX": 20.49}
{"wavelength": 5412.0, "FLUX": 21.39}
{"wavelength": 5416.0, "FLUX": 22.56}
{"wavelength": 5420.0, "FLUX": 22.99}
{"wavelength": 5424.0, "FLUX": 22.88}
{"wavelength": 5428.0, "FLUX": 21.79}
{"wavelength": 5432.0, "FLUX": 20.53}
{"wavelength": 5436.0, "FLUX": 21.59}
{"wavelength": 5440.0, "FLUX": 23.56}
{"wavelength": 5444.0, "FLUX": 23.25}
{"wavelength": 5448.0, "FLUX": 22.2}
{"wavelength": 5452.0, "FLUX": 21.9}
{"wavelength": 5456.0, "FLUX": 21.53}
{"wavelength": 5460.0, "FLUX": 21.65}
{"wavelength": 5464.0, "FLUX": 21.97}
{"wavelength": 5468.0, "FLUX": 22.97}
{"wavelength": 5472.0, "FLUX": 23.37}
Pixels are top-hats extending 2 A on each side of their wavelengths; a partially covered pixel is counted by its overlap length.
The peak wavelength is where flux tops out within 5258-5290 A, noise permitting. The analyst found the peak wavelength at 5288.0 A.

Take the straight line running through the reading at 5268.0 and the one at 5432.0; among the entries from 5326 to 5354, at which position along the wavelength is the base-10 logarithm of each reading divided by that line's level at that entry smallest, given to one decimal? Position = 5328.0 A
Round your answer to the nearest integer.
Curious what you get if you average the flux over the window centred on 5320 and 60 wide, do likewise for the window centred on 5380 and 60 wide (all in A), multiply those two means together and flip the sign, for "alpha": -471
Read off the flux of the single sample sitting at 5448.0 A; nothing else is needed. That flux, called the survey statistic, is 22.2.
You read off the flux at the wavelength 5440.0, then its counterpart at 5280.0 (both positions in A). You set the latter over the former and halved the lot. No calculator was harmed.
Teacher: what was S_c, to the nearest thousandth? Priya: 0.427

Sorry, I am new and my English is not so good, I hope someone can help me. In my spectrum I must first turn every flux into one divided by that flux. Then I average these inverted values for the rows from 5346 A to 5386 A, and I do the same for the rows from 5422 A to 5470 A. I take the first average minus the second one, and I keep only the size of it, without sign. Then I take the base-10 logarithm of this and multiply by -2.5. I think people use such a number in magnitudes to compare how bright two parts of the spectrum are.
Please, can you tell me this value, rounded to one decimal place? 7.5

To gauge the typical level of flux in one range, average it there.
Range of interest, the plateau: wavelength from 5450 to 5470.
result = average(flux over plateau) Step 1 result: 22.0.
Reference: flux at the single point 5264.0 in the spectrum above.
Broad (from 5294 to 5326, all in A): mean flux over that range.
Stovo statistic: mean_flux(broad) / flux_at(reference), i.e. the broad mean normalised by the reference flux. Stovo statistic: 1.20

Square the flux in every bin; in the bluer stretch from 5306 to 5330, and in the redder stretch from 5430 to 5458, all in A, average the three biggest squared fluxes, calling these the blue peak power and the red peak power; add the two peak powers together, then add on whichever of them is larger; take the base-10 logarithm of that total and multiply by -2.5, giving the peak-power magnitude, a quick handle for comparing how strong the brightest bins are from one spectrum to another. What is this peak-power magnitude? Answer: -7.98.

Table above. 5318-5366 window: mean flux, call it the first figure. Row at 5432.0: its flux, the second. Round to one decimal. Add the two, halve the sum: 21.3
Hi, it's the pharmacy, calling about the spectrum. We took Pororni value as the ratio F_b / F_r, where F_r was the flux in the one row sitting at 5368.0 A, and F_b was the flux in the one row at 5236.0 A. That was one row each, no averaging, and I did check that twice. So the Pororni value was 0.99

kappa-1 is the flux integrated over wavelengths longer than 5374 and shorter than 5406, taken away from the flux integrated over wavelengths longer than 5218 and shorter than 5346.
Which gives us 1929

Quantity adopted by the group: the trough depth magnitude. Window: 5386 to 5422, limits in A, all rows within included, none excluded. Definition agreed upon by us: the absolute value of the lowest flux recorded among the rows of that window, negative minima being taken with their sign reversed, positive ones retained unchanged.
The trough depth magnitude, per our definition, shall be 20.5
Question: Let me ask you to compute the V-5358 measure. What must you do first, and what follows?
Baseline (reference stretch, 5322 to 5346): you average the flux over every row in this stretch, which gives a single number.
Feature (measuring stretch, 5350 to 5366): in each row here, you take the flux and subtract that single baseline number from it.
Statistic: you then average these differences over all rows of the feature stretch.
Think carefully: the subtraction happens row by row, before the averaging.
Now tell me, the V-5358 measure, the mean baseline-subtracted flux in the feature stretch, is 2.7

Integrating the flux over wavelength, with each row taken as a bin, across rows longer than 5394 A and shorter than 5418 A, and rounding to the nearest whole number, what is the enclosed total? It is 507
